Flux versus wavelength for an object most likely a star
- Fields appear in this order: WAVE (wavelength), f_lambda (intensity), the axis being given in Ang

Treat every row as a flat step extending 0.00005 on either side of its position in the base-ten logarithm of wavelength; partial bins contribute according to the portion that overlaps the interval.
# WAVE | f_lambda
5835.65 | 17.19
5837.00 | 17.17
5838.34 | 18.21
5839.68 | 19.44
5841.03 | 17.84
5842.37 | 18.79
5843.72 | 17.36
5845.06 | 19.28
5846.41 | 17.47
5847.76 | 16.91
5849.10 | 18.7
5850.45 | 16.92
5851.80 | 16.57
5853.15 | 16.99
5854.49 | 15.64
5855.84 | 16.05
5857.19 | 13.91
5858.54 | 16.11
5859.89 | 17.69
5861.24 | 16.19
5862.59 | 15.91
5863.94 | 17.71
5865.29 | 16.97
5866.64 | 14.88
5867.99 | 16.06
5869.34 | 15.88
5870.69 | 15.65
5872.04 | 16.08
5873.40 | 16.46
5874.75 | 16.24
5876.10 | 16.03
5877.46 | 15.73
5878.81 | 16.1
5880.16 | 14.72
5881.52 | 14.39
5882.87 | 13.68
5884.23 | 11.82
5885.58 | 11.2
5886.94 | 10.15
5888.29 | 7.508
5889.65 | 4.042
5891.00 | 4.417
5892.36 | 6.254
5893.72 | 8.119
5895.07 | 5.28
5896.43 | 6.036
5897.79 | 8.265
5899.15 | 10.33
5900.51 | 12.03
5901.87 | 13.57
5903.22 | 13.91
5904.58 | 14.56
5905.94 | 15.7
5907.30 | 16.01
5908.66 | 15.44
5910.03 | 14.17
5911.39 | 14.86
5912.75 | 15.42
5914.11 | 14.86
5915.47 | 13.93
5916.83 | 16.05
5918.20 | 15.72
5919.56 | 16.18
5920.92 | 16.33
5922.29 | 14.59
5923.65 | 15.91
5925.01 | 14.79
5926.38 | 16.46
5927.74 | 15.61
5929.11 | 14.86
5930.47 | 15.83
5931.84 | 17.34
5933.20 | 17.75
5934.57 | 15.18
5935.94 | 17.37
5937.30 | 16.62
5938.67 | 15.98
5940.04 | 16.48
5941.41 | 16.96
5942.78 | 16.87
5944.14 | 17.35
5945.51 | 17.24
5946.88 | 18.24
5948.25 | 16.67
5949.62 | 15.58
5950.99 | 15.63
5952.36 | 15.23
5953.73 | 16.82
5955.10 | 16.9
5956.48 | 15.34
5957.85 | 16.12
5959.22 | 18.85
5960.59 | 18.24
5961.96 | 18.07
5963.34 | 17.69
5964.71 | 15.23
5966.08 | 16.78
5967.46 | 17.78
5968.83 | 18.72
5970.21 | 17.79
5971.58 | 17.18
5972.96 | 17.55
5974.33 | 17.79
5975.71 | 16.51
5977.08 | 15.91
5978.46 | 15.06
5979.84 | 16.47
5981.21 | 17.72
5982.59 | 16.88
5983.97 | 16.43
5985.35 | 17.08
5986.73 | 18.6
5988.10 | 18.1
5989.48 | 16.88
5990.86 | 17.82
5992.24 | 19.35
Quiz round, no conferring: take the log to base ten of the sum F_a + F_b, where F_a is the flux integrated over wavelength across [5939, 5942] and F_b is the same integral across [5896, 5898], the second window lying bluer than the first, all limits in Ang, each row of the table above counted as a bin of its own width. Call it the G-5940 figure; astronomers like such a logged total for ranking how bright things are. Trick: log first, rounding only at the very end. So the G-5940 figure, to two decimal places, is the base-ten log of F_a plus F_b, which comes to 1.81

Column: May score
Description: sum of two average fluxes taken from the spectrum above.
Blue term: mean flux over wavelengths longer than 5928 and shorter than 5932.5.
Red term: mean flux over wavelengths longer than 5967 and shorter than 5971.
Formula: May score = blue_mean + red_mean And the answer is 34.1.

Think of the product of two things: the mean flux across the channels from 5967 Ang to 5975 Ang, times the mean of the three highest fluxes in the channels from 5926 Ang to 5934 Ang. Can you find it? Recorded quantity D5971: 306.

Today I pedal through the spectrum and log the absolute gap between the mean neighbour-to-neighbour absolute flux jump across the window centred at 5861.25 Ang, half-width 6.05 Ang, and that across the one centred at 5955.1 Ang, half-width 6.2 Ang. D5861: 0.57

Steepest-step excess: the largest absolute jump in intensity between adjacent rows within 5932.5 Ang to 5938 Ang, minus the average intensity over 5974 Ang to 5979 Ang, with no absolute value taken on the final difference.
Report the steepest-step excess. -13.7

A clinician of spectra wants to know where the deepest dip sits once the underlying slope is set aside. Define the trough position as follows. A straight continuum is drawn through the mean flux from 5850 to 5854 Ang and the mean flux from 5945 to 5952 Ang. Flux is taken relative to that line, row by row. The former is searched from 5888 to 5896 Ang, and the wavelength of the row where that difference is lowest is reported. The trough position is 5889.65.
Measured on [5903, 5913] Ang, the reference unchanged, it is 5903.22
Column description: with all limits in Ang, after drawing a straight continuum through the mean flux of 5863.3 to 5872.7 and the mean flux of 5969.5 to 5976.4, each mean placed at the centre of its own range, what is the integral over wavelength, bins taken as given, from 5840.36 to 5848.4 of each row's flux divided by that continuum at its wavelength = 9.1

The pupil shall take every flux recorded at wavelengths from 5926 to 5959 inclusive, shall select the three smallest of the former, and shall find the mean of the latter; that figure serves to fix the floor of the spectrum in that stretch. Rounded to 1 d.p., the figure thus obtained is 15.1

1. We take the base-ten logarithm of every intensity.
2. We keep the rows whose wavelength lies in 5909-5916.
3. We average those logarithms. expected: 1.17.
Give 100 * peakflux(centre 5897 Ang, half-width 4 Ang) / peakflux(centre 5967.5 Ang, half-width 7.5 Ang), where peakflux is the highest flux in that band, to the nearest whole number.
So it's 64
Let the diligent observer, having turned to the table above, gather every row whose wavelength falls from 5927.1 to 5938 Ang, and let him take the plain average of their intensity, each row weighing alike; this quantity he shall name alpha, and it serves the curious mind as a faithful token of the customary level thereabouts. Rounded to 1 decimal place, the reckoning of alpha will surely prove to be 16.3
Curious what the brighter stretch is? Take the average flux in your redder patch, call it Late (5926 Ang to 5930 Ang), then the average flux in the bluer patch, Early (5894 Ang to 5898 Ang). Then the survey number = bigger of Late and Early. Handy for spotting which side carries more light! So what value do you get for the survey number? 15.6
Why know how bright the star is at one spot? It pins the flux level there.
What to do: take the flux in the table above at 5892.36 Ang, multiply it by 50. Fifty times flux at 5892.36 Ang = 313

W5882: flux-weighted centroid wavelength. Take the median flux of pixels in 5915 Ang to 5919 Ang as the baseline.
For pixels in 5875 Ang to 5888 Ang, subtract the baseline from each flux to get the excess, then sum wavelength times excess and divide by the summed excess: 5885.1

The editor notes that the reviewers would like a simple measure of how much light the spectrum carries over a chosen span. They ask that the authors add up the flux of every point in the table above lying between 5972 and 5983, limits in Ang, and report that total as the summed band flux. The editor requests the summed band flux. 134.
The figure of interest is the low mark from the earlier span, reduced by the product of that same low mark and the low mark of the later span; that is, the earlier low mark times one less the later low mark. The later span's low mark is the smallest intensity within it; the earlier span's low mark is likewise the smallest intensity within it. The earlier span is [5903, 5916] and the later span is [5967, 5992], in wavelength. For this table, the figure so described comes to -196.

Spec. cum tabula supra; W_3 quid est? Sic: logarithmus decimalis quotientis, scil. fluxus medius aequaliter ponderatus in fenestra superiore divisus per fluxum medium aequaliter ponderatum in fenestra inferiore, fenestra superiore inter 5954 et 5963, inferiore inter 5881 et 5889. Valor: 0.18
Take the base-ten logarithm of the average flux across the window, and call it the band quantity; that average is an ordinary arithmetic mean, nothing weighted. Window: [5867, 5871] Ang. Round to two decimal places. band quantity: 1.20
